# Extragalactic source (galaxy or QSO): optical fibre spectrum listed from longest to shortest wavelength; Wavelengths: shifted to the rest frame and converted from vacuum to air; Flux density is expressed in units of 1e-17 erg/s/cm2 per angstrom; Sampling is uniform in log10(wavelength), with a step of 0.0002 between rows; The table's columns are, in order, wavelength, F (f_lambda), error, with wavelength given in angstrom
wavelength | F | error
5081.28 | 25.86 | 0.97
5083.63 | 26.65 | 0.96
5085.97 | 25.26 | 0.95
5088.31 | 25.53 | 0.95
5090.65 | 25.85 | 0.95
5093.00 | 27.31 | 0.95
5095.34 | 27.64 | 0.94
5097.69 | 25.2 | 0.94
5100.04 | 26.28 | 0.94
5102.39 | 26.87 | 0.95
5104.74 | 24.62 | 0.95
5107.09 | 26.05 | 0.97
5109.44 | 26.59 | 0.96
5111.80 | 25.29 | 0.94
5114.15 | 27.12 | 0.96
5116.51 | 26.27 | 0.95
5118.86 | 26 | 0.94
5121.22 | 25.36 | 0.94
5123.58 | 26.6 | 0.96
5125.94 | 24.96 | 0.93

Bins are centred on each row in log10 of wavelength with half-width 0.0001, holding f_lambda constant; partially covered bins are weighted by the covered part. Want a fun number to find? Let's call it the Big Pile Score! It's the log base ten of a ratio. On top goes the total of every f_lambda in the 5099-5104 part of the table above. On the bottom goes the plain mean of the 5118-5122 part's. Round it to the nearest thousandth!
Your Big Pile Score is 0.316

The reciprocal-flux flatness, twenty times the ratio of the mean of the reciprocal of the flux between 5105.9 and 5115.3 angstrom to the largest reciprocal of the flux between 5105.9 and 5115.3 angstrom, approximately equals 19.3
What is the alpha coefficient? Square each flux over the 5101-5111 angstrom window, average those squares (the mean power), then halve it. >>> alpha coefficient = 339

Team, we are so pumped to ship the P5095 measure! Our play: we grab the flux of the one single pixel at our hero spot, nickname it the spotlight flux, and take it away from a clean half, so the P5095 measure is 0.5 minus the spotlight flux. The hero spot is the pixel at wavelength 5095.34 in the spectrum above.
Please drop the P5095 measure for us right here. -27.1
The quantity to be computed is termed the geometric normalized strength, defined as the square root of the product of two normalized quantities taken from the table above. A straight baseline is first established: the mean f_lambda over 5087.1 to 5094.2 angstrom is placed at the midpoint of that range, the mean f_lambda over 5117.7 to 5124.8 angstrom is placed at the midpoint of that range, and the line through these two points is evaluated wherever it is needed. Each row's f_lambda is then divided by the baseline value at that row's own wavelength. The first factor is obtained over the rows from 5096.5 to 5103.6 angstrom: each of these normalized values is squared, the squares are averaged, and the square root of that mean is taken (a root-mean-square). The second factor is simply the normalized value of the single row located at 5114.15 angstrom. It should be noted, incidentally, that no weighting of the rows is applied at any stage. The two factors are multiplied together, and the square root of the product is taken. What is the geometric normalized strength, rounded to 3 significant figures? 1.02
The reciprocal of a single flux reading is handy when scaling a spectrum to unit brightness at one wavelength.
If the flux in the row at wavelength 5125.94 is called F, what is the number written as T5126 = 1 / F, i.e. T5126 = 0.0401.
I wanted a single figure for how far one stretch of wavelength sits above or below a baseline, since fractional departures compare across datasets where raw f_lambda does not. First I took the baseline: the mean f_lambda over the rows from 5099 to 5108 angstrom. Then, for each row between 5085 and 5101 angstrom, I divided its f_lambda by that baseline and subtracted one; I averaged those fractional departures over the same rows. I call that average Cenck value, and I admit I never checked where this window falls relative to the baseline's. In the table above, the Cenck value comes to 0.008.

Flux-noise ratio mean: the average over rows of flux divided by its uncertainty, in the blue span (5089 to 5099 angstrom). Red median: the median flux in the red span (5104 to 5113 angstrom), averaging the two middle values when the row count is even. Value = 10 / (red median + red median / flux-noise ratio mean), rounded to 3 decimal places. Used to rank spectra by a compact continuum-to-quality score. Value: 0.376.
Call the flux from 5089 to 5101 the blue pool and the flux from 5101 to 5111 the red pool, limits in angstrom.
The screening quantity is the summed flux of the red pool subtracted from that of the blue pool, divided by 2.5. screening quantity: 11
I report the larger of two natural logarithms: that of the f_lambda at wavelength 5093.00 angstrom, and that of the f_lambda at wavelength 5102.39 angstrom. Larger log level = 3.31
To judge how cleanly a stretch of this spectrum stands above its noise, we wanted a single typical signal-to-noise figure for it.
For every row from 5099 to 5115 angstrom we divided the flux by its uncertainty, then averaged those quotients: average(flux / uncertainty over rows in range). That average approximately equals 27.4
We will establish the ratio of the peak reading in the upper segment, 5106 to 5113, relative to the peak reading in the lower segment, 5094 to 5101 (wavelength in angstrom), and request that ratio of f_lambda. 0.96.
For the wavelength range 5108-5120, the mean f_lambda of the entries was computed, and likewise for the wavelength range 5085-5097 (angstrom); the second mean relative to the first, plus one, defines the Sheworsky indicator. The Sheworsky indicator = 2.002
